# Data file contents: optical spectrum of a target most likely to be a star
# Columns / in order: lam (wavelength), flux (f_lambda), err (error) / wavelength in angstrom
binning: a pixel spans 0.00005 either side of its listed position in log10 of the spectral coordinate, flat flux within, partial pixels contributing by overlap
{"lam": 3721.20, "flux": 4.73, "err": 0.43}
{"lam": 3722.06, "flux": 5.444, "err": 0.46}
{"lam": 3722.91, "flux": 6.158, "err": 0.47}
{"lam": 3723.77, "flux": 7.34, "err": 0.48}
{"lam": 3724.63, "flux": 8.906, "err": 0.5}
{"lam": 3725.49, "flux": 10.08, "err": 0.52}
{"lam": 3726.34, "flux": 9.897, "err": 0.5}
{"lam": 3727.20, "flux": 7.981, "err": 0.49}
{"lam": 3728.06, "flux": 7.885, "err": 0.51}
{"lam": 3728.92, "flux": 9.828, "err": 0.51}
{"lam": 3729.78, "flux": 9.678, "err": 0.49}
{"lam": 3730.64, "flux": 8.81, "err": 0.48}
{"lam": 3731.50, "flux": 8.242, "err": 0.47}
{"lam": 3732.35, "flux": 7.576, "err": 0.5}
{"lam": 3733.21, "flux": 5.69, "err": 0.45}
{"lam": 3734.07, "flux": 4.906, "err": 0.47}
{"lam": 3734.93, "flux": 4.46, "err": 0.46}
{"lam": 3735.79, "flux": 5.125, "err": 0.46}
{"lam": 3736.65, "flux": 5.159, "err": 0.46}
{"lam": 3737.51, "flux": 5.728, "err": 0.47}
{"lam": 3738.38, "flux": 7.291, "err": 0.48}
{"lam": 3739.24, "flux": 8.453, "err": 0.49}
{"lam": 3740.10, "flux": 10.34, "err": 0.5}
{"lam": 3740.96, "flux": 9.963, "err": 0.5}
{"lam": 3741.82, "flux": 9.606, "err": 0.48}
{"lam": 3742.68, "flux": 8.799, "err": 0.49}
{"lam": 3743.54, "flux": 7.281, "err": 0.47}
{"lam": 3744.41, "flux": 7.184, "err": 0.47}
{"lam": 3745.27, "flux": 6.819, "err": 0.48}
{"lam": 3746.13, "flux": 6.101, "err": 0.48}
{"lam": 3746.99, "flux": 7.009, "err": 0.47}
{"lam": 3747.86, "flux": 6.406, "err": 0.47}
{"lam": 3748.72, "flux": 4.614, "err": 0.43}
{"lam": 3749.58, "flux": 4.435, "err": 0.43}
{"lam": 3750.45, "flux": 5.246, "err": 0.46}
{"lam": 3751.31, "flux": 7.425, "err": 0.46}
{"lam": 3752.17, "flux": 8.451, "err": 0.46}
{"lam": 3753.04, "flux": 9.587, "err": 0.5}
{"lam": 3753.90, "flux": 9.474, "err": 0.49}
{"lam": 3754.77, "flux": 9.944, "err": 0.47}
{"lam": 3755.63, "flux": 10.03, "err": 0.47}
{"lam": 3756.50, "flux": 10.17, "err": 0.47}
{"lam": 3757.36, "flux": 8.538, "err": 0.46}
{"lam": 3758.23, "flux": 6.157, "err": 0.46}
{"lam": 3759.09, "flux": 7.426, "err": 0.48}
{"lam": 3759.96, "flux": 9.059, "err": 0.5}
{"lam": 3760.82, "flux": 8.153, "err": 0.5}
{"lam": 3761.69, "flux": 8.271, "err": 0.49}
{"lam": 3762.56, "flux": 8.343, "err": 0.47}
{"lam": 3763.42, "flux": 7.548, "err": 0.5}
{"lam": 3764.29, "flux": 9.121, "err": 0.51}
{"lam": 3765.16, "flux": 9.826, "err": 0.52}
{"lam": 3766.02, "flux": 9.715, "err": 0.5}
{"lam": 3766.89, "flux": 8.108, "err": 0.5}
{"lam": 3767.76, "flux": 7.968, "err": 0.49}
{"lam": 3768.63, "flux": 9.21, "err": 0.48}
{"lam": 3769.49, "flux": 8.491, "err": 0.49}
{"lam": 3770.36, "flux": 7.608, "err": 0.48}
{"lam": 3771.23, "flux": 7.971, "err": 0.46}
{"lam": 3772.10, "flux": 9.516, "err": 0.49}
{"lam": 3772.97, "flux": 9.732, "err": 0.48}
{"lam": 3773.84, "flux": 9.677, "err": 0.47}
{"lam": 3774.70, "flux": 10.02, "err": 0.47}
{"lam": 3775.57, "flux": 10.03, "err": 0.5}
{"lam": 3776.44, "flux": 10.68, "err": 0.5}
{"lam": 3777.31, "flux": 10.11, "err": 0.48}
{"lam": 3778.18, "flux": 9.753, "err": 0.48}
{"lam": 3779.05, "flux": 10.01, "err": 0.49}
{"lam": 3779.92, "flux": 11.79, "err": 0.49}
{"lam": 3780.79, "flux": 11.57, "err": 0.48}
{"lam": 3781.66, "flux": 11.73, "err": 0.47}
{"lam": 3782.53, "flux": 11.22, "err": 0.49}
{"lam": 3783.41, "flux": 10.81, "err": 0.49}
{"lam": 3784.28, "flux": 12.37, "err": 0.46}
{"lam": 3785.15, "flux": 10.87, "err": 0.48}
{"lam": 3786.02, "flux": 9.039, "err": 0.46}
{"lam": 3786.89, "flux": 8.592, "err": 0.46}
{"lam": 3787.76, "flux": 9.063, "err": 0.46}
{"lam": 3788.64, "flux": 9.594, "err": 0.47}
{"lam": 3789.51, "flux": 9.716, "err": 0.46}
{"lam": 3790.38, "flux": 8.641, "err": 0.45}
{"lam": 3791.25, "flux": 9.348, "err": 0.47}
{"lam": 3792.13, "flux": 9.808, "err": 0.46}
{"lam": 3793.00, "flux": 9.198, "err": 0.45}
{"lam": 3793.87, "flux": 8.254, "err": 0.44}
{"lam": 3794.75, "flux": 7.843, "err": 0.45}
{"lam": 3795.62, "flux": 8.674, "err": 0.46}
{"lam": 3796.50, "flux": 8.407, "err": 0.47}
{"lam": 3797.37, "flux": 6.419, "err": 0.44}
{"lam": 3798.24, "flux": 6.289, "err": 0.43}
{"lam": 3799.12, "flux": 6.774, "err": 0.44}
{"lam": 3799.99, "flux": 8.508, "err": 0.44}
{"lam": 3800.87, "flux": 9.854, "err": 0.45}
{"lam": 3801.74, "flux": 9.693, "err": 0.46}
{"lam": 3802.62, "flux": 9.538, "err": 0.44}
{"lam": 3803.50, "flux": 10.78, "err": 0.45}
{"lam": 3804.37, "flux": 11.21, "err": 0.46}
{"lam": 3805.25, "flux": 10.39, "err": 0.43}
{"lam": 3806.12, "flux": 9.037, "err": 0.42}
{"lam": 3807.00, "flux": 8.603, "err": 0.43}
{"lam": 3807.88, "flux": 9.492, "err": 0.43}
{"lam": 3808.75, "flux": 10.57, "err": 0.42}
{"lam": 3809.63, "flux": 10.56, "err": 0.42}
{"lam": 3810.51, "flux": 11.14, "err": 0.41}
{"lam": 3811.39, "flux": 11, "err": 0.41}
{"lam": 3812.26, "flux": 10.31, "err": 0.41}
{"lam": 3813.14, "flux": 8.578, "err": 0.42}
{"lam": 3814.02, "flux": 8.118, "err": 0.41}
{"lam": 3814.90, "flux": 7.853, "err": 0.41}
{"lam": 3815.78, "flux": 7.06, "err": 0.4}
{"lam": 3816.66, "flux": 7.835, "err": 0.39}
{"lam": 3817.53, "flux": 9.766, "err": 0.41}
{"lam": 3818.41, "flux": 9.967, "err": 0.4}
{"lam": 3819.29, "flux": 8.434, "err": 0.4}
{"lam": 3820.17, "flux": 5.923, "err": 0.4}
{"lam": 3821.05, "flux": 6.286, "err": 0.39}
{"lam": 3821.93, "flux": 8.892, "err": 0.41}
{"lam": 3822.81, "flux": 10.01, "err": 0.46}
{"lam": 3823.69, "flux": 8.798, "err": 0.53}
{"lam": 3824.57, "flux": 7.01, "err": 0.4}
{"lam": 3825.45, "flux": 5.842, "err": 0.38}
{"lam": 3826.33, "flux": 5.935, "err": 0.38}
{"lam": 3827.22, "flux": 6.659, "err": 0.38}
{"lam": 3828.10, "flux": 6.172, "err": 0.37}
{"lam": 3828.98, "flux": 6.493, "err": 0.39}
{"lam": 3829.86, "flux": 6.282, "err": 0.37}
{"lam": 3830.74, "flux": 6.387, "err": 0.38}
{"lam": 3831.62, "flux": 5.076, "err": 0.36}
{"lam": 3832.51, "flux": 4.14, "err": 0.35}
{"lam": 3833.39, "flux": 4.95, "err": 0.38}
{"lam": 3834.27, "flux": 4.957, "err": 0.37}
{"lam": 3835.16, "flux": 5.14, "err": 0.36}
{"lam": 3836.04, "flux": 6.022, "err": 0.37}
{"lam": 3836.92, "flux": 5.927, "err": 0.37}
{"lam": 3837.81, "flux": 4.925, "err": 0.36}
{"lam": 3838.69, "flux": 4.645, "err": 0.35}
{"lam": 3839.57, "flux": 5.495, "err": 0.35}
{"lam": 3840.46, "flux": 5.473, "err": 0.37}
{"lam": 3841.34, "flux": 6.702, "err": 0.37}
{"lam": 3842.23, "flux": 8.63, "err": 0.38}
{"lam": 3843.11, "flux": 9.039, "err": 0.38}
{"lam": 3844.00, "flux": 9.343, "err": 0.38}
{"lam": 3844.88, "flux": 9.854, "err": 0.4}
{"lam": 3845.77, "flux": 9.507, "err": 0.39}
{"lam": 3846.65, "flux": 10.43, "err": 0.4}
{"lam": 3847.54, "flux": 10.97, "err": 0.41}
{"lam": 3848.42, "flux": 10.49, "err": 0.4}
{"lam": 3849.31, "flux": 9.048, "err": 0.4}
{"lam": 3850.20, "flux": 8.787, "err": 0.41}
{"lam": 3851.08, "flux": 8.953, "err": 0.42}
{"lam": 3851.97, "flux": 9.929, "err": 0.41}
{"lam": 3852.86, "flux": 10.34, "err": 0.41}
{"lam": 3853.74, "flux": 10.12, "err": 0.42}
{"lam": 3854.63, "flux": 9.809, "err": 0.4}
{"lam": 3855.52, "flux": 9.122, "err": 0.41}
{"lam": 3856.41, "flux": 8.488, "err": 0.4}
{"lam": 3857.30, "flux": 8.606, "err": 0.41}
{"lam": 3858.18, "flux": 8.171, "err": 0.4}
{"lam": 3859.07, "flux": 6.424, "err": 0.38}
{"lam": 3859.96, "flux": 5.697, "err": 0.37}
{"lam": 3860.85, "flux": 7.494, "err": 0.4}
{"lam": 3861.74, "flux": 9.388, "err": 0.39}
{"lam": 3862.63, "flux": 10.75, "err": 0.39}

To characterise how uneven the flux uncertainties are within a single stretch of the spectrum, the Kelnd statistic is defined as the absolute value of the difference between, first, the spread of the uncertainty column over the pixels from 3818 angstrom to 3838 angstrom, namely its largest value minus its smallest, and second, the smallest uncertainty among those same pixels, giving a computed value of 0.17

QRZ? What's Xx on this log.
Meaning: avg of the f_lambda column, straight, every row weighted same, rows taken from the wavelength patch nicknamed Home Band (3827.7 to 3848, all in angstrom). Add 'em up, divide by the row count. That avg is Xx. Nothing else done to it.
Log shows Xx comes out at 6.8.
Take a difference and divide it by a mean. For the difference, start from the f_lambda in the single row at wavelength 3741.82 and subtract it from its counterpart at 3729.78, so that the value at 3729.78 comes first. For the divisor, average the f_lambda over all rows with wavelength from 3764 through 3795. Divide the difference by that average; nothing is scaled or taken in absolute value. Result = 0.0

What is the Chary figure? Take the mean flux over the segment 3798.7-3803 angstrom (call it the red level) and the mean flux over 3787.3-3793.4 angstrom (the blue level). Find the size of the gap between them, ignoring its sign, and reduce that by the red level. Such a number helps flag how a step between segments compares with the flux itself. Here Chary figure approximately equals -8.4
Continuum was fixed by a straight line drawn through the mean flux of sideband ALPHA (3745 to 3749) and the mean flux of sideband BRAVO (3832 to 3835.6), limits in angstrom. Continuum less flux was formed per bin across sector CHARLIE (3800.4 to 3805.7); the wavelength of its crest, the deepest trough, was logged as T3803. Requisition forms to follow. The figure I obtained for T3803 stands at 3802.62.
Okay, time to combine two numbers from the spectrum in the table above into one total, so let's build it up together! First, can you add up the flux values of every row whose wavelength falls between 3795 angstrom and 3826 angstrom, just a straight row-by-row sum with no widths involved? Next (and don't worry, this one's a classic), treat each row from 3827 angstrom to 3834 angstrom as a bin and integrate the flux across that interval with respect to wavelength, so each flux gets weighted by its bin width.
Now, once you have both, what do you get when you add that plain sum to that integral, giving 348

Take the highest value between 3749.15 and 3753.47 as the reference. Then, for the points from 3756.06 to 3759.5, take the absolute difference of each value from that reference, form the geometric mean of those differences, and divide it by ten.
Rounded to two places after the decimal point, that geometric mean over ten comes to 0.15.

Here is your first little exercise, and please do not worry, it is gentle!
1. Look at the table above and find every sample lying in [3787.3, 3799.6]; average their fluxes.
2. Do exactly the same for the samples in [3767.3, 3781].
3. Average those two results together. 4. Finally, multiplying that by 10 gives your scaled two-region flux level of 90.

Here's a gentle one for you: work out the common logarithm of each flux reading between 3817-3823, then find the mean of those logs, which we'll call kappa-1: 0.92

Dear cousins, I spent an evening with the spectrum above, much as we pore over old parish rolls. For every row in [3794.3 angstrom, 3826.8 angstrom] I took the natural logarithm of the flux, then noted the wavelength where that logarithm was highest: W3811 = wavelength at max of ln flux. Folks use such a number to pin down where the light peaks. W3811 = 3804.37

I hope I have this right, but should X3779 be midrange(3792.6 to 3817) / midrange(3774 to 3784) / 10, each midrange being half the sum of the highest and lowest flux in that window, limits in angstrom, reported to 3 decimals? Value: 0.081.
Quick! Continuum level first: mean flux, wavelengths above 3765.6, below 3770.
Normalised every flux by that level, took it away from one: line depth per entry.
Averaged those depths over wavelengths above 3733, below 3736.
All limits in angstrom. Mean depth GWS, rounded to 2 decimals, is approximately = 0.42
